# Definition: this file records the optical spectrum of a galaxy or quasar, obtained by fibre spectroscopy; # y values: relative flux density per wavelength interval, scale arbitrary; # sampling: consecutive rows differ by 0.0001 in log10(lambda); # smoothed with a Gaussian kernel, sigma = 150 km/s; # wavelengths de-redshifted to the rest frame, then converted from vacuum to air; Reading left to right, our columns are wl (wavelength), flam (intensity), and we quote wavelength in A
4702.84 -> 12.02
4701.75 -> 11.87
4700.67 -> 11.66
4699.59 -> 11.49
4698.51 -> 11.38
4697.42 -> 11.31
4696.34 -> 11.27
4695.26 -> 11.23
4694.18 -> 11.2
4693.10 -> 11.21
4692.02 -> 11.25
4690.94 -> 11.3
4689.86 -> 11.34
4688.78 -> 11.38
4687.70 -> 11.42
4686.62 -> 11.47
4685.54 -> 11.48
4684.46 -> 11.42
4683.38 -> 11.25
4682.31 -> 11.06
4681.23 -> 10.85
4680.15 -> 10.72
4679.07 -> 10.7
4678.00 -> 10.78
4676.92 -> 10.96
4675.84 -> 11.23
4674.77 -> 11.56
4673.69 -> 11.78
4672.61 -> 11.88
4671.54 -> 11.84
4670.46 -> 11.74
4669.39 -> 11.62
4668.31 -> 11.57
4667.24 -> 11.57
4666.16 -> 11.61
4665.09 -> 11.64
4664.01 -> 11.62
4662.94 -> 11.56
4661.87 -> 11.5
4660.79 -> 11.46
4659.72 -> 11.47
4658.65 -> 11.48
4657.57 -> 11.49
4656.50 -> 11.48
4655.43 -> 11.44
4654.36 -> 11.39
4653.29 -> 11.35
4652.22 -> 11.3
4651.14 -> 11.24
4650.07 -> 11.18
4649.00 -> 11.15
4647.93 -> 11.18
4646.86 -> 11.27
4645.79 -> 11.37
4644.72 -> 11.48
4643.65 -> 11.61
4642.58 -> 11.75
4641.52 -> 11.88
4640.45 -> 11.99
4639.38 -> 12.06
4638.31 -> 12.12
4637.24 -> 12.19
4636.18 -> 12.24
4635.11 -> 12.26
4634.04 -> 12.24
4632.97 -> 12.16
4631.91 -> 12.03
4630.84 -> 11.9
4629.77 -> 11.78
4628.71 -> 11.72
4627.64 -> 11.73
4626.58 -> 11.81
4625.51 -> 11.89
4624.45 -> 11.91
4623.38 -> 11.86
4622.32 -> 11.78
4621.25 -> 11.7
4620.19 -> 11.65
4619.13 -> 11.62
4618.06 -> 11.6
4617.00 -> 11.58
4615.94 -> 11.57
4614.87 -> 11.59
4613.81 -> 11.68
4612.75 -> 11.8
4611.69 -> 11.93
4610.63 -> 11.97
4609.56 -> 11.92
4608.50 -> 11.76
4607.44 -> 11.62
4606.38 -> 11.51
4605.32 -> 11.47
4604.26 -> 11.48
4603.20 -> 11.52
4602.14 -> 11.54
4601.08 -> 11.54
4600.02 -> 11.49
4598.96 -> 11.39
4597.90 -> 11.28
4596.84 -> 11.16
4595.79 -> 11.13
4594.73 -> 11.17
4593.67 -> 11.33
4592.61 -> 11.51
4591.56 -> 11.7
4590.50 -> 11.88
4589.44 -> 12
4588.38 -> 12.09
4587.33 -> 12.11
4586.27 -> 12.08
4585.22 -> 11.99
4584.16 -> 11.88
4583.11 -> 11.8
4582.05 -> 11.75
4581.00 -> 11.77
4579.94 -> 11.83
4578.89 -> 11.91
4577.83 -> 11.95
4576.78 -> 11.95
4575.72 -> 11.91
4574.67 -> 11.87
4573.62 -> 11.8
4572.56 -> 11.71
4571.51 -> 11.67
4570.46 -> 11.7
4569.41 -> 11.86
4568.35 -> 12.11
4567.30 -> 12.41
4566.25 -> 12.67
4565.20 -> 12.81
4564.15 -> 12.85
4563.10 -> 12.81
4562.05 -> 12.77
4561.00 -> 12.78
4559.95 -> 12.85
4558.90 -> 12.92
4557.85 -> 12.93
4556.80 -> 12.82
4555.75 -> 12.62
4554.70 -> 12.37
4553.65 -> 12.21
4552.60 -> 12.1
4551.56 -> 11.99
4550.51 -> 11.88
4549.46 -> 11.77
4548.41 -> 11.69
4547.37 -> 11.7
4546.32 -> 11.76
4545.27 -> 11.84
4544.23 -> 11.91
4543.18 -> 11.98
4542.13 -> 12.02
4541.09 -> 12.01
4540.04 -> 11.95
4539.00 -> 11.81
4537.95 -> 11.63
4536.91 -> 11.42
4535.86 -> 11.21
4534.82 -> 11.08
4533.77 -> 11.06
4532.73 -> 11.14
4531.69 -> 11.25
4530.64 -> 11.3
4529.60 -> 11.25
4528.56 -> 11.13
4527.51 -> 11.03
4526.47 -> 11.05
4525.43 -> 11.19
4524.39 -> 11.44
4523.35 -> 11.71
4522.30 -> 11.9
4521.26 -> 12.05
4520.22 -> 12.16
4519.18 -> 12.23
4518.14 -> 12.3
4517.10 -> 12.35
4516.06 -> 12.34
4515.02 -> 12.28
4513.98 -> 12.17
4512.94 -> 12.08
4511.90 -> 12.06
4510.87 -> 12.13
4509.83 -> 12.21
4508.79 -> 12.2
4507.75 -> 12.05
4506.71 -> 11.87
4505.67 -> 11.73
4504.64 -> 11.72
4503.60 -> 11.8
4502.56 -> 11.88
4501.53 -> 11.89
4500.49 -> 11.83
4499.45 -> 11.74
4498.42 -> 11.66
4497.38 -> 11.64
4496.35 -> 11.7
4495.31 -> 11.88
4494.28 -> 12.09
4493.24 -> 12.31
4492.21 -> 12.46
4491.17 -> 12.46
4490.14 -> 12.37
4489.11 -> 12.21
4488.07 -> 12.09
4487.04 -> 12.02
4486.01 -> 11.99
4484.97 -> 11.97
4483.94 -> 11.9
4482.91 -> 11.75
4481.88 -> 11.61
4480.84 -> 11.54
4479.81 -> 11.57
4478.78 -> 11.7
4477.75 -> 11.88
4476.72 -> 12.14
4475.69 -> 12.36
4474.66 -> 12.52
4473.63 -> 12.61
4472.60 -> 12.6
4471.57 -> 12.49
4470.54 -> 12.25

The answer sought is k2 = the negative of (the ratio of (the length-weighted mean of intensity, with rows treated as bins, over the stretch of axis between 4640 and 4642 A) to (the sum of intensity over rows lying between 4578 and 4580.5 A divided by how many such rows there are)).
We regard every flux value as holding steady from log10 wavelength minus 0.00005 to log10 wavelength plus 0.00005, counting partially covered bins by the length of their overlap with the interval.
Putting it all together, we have -1.00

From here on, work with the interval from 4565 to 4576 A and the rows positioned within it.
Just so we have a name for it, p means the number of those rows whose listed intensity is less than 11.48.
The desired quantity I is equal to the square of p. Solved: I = 0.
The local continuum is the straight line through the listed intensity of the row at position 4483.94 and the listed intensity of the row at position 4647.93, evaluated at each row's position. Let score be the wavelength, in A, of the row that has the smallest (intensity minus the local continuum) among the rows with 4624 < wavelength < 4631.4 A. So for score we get 4628.71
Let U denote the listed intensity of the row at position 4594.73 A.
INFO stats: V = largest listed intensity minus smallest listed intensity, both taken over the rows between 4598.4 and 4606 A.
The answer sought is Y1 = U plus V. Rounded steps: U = 11.17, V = 0.15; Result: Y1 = 11.3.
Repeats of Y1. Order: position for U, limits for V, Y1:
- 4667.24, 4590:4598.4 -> 12.3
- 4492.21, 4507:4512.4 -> 12.6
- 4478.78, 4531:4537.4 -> 12.1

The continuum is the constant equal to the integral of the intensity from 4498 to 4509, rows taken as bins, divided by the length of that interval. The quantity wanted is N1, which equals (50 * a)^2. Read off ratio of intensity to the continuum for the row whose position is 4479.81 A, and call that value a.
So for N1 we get 2386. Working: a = 0.977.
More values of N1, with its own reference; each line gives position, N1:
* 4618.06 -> 2398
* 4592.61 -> 2361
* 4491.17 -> 2767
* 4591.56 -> 2440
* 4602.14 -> 2373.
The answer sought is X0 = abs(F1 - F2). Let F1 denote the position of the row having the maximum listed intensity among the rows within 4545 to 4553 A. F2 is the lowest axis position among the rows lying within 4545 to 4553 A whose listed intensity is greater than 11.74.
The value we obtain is 7.3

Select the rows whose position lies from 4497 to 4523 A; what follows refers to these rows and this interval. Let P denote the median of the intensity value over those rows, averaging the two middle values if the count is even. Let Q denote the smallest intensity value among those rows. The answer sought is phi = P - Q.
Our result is 0.41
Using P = 12.05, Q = 11.64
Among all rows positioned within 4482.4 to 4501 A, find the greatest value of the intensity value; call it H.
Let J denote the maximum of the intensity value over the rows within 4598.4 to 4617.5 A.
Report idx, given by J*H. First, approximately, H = 12.46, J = 11.97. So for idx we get 149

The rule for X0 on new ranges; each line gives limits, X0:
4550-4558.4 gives 7.3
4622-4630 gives 2.1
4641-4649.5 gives 0.0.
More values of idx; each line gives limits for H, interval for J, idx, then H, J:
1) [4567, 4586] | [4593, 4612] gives 149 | 12.41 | 11.97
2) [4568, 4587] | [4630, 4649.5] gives 148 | 12.11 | 12.26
